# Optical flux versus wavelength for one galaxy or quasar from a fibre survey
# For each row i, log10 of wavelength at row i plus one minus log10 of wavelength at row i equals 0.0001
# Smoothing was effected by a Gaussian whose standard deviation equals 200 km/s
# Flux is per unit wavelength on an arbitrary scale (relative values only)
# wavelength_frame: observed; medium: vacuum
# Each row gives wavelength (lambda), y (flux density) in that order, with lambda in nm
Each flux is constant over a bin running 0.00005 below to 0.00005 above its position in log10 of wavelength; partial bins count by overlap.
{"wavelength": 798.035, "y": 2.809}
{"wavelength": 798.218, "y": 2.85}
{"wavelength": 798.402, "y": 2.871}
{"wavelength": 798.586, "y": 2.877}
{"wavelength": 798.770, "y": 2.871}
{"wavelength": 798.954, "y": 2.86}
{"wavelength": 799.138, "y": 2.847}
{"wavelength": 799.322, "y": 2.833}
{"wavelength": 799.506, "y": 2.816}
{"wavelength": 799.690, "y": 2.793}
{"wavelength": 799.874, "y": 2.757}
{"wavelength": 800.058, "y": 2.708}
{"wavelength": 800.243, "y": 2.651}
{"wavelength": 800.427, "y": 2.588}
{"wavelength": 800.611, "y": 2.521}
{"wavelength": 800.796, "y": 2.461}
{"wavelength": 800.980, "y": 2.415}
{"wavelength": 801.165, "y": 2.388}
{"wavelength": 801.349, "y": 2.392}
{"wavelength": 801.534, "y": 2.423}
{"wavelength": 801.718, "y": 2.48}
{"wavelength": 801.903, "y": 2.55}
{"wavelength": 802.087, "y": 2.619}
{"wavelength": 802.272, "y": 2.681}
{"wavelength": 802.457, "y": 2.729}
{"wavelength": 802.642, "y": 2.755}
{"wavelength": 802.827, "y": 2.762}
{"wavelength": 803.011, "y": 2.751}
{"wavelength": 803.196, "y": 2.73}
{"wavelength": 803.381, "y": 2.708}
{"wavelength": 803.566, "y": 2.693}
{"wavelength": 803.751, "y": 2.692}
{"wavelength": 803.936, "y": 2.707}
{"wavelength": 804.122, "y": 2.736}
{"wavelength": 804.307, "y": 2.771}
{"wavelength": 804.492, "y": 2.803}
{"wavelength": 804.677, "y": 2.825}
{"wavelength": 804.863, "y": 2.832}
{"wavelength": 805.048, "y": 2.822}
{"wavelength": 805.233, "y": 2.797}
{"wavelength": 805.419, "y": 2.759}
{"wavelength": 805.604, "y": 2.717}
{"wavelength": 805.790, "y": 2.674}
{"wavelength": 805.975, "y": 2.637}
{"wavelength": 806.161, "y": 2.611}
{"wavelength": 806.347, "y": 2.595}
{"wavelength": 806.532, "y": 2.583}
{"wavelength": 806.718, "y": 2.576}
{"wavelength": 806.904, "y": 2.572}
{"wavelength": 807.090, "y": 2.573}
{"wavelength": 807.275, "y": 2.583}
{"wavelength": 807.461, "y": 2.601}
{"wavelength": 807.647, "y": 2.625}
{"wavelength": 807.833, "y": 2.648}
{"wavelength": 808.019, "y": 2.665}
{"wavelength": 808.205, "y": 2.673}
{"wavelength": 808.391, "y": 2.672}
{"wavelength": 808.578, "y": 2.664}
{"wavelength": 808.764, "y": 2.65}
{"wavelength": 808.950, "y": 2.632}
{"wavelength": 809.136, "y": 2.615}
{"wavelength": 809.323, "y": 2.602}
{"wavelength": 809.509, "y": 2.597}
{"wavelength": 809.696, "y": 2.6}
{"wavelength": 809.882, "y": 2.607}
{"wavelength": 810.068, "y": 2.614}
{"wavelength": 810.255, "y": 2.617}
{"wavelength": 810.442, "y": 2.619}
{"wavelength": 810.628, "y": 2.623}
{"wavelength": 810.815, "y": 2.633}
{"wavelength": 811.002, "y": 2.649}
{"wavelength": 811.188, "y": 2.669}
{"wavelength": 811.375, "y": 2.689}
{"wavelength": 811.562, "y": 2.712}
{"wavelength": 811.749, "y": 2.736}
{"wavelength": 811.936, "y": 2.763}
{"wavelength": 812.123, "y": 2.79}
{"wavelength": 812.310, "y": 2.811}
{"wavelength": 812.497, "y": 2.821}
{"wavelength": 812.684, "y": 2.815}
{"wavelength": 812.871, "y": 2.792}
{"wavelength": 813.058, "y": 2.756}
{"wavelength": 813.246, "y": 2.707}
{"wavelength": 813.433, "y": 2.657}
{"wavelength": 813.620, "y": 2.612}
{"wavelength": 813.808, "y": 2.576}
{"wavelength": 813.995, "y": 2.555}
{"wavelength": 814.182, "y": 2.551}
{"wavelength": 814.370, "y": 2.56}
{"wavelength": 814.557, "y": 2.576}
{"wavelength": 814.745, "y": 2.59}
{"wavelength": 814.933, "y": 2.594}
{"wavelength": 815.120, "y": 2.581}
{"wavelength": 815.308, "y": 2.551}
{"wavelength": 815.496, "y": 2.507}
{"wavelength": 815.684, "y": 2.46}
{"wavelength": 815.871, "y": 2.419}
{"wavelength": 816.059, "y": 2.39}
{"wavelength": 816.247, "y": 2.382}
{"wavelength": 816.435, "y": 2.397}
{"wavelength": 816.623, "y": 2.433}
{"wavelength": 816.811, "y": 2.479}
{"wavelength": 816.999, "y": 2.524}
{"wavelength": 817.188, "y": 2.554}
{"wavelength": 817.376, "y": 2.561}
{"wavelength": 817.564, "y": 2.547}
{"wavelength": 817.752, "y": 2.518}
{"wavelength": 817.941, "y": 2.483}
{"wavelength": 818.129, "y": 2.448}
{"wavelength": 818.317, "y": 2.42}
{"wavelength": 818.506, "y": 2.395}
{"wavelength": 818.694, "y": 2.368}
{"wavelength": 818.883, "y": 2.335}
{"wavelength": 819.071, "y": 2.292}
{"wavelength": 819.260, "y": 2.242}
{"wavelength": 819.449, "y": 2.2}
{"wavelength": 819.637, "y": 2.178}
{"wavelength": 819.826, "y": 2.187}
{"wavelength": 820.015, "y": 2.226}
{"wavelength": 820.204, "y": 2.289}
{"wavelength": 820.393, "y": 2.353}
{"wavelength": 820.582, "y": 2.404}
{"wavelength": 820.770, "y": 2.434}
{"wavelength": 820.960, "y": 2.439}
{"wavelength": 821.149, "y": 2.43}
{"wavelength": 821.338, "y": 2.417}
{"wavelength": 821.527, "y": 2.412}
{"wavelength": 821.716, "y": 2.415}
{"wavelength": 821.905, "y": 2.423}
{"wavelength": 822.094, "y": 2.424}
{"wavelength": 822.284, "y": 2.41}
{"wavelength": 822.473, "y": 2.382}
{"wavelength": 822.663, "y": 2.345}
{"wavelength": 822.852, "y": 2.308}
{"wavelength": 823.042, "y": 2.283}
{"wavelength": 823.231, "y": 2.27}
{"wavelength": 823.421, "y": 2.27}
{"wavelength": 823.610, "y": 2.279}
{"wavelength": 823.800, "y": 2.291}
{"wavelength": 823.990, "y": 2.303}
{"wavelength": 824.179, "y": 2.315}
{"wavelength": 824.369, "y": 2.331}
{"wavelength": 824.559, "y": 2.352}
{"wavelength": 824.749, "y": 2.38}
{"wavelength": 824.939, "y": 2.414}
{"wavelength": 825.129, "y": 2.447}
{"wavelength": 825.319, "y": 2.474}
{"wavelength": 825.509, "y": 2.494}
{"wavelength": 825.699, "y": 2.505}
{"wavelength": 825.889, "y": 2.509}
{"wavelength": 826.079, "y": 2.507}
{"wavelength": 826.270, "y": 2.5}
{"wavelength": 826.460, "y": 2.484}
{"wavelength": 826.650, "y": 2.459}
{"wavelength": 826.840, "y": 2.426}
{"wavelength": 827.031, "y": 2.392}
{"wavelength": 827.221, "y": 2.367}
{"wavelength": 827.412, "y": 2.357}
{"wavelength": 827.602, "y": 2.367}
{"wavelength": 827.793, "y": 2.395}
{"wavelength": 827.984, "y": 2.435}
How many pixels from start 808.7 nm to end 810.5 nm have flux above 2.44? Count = 10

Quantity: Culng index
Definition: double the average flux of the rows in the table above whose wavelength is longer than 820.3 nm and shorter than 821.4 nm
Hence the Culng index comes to 4.8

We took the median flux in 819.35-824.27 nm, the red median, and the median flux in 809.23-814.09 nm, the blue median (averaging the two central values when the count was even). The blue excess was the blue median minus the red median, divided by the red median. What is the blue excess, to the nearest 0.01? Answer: 0.14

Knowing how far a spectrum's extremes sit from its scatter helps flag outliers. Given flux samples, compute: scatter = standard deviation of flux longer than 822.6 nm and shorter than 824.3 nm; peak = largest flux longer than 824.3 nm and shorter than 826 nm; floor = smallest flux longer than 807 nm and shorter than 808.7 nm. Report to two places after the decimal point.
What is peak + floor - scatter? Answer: 5.06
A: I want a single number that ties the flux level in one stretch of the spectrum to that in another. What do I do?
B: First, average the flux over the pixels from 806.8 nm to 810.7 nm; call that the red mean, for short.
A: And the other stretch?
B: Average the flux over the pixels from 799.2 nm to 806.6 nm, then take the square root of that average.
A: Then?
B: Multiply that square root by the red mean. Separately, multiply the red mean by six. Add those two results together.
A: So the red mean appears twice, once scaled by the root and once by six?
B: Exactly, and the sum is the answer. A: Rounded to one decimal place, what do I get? 20.0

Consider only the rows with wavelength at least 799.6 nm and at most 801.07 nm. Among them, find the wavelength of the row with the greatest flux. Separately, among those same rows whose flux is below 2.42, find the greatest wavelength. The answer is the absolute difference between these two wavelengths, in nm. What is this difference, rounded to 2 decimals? 1.29 nm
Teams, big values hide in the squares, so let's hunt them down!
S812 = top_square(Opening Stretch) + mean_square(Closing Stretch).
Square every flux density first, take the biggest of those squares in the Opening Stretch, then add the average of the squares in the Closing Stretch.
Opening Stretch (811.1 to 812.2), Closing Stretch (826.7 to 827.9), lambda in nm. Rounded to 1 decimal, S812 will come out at 13.5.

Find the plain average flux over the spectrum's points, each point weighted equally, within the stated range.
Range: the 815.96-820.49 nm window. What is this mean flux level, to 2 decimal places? 2.38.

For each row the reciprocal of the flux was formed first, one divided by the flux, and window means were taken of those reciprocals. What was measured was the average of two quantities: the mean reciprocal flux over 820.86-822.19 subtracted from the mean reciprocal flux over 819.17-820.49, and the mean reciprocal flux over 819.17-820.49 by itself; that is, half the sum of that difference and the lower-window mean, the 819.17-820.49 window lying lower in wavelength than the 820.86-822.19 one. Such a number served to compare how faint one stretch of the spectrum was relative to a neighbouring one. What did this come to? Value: 0.240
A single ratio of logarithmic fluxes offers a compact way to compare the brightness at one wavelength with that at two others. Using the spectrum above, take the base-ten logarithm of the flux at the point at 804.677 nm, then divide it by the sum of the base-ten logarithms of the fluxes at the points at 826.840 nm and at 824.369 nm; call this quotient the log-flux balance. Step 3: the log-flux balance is 0.599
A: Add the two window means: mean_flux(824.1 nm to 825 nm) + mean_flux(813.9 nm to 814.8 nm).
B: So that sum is 4.92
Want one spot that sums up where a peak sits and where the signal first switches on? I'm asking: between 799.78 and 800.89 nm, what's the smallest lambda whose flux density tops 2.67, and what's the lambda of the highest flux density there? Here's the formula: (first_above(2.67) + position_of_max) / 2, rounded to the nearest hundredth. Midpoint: 799.87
